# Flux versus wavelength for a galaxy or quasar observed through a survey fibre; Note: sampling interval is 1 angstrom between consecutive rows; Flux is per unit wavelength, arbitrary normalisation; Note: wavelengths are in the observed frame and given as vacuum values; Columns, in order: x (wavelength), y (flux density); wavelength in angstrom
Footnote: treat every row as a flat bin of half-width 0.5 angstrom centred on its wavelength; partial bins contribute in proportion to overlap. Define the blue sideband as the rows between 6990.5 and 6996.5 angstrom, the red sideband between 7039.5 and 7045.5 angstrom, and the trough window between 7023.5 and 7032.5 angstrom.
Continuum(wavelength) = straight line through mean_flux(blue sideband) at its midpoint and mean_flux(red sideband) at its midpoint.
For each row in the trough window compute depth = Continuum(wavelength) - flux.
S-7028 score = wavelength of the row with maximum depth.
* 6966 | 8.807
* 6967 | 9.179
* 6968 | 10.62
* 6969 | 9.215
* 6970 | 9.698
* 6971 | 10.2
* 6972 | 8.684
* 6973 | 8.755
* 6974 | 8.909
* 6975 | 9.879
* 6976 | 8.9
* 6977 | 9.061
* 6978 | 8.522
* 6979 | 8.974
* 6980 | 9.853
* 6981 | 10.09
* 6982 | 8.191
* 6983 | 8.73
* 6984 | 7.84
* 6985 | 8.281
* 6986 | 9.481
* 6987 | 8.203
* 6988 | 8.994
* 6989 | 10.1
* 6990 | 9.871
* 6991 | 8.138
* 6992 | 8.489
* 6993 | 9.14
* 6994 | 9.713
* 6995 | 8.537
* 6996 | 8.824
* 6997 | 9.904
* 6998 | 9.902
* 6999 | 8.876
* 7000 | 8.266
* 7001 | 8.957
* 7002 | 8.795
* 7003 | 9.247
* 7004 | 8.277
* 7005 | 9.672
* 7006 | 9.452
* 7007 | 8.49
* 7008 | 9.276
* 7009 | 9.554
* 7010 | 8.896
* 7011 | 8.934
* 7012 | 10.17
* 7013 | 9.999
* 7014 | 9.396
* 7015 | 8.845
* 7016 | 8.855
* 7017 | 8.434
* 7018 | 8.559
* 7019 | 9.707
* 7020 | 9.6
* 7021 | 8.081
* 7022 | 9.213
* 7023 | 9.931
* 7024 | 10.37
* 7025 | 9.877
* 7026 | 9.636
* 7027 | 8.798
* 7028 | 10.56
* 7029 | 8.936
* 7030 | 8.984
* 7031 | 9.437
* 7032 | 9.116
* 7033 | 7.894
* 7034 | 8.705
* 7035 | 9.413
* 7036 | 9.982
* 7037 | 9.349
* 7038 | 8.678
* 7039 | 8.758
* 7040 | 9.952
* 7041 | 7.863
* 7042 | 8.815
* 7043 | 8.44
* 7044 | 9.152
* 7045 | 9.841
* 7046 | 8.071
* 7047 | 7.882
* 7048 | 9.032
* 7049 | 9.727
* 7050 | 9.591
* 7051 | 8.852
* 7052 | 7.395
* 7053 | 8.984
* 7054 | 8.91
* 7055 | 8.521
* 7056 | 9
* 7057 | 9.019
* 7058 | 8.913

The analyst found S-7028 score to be 7027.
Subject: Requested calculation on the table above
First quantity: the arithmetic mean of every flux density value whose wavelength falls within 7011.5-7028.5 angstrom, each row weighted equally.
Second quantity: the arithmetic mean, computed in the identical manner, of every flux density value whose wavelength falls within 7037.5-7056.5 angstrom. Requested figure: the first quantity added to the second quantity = 18.2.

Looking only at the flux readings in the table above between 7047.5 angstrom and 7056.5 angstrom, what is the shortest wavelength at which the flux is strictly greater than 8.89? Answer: 7048 angstrom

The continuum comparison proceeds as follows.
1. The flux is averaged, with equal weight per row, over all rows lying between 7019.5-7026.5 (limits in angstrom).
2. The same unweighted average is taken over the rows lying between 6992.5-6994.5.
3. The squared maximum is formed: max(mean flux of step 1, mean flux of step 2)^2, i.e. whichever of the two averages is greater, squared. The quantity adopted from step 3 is 90.8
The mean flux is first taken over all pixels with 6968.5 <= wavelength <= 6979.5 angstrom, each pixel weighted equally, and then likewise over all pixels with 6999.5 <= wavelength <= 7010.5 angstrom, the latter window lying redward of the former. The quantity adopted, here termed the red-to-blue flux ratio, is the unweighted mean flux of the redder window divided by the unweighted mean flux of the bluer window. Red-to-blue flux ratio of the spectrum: 0.98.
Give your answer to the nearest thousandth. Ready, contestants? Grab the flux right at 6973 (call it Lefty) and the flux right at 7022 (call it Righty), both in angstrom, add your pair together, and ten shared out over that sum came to 0.557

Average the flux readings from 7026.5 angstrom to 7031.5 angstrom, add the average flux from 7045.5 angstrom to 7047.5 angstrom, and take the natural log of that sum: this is 2.85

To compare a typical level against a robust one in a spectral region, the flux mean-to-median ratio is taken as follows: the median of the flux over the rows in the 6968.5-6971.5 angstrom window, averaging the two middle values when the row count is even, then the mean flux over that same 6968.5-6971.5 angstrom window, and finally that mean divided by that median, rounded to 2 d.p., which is 1.00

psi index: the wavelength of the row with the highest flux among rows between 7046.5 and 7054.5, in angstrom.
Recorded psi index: 7049 angstrom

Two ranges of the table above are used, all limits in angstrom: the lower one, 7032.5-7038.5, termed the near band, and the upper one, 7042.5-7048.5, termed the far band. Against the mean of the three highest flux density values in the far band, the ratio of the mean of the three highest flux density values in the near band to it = 1.03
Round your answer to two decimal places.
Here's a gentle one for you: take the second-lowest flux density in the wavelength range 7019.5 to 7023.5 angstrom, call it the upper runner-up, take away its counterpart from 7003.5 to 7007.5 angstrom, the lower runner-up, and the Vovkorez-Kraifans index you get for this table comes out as 0.72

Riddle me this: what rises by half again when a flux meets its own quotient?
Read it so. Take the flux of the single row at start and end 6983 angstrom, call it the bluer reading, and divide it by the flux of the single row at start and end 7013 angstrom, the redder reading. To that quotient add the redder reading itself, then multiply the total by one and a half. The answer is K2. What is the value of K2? 16.3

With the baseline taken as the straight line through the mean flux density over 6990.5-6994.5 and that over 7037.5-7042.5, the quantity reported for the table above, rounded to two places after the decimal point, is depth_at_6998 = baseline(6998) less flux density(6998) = -1.04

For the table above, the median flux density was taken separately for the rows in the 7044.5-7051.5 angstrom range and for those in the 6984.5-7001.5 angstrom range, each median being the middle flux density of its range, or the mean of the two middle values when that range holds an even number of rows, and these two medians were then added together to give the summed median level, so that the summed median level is 18.0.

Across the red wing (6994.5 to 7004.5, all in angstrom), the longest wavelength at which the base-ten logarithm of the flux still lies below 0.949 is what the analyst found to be 7004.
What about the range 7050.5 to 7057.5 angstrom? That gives 7055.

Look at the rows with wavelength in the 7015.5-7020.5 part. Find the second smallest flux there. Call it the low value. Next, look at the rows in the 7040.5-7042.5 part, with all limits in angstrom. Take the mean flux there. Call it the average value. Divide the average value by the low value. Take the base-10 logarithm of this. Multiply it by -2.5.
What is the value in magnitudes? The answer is 0.03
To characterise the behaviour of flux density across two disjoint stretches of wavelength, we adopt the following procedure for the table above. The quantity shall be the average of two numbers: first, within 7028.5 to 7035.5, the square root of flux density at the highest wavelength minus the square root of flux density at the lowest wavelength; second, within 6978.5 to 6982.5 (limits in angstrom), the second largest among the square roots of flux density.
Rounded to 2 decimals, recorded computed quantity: 1.61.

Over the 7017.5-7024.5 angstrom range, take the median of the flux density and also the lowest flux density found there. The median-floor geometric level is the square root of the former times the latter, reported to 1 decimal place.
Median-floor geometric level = 8.8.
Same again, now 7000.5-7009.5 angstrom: 8.7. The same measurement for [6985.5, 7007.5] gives 8.5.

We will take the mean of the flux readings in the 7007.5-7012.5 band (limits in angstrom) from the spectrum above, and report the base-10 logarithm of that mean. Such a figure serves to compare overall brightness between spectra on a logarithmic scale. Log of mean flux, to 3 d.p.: 0.972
